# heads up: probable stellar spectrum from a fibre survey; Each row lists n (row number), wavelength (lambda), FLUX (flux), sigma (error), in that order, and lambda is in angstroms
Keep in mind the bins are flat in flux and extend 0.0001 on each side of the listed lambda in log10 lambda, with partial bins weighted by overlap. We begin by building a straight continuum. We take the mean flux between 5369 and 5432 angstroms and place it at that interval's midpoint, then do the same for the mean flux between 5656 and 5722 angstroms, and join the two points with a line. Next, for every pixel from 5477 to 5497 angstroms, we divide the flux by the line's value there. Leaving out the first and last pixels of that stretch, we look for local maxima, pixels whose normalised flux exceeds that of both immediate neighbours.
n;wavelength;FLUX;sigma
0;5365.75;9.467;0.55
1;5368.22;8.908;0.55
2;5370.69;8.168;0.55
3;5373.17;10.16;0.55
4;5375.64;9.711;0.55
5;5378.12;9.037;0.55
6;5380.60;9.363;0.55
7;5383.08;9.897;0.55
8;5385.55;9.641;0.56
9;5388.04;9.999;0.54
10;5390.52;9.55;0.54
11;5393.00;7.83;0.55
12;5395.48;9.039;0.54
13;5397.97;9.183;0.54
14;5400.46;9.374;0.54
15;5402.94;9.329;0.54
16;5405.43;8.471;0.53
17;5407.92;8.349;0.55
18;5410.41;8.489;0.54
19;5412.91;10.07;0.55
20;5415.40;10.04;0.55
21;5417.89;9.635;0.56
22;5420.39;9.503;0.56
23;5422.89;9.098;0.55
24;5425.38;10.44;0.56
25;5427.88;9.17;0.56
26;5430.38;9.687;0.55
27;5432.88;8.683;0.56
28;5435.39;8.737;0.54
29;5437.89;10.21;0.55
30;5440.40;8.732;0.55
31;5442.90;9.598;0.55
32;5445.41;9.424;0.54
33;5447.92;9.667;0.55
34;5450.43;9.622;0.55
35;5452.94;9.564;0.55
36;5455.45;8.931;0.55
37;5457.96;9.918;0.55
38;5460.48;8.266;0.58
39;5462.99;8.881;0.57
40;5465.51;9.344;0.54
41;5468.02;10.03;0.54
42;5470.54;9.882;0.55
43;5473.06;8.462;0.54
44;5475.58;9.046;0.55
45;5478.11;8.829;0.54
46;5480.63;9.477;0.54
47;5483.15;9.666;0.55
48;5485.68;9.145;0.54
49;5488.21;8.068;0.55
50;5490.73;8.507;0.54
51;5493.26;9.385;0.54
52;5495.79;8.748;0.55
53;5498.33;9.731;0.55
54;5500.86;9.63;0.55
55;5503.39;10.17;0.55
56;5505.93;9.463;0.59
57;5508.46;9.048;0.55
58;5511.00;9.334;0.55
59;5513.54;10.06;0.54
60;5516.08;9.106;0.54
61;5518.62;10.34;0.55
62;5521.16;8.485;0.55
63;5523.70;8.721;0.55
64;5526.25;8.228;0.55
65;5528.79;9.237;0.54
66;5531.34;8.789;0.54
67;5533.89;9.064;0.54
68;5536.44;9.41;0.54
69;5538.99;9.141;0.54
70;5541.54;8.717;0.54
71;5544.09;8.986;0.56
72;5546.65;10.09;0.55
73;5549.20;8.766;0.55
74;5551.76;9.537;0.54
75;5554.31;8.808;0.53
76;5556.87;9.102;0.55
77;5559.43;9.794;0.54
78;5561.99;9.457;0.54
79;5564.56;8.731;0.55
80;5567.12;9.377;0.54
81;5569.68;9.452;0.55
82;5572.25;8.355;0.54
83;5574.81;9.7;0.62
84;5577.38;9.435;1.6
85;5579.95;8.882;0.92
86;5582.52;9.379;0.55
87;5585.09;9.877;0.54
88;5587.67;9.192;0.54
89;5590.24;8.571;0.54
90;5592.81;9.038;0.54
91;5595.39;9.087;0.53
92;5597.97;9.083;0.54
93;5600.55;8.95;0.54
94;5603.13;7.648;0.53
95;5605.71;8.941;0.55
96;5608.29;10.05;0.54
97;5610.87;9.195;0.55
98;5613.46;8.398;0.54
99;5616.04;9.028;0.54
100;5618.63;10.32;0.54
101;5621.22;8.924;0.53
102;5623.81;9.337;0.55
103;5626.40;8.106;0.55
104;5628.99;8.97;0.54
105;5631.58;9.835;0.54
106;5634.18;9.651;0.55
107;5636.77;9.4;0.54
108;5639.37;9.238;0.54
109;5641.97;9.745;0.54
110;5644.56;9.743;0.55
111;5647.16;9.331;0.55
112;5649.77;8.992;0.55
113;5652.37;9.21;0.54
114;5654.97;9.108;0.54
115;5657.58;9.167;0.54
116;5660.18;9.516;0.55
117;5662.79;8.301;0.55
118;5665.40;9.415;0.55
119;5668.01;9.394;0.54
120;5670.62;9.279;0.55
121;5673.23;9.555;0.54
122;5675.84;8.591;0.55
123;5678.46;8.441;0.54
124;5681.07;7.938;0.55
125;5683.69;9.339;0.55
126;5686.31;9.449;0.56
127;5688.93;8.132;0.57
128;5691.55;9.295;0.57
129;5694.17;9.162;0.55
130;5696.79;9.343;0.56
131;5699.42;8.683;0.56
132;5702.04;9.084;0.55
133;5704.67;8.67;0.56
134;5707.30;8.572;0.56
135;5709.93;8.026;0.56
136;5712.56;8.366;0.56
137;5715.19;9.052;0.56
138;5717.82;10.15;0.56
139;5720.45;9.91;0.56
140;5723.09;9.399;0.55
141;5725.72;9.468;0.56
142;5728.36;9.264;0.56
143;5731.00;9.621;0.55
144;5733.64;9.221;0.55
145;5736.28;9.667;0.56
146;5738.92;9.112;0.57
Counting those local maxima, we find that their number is 2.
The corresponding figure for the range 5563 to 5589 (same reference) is 3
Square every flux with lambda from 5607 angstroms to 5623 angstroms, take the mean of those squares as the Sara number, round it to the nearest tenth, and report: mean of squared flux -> 87.3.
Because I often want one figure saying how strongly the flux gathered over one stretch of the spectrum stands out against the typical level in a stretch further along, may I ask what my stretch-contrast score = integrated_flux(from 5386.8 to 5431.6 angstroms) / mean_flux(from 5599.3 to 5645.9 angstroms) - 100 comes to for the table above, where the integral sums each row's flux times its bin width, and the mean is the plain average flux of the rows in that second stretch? -54.7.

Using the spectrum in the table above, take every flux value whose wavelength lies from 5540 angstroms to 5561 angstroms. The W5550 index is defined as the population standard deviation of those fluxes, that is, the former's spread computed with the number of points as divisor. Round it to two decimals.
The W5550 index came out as 0.49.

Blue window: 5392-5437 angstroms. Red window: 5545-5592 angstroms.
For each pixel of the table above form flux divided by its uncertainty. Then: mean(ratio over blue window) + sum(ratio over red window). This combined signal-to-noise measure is 303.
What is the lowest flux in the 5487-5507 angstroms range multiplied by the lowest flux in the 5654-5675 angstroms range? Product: 67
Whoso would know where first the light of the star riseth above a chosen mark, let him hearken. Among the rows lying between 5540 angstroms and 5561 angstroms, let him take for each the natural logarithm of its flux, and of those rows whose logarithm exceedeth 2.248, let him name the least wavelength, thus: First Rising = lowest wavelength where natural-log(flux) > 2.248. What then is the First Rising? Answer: 5546.65 angstroms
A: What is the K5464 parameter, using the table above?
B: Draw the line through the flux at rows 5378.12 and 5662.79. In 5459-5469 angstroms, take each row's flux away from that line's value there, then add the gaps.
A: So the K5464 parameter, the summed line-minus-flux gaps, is -1.3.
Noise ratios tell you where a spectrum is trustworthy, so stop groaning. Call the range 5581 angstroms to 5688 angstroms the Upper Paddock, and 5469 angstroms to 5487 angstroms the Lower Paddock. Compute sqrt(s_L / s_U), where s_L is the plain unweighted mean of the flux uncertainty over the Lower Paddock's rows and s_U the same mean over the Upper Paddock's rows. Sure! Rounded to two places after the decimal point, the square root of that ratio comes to 1.00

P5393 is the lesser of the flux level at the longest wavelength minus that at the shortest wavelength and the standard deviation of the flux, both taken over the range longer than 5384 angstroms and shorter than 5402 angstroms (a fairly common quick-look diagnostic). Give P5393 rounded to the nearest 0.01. -0.27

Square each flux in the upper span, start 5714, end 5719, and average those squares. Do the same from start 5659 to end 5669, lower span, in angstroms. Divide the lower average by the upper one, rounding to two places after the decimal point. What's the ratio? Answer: 0.91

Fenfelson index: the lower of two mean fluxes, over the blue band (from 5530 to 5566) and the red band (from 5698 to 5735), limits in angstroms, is 9.11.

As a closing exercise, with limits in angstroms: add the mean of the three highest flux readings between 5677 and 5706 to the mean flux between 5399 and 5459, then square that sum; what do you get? 351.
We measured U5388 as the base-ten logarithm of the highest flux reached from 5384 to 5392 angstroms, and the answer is 1.00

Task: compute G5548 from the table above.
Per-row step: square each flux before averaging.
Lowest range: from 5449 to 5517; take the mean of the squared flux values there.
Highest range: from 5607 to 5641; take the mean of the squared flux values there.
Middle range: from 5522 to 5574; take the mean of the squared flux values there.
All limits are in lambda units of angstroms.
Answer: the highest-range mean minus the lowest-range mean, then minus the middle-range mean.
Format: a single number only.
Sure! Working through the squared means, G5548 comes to -82.8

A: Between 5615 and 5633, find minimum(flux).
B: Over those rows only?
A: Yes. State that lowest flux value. 8.106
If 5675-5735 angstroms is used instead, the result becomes 7.938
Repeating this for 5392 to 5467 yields 7.83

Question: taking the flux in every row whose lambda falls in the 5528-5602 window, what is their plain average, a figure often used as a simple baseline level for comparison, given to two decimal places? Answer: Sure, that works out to 9.17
